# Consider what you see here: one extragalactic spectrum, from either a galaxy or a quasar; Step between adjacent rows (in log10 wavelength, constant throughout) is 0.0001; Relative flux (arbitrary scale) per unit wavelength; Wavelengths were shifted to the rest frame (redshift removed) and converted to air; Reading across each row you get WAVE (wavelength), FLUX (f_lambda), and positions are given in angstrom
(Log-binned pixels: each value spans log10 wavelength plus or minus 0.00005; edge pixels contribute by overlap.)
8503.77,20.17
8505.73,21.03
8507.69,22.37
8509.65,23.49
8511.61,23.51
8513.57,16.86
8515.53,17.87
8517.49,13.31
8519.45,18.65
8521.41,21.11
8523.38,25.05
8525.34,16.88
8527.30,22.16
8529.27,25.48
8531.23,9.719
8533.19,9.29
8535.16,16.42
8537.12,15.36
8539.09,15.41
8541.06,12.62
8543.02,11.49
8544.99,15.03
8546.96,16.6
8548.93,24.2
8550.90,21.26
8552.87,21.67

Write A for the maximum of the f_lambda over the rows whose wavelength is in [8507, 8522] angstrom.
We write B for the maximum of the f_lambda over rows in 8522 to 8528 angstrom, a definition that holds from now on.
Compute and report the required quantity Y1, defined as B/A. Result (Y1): 1.1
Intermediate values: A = 23.51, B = 25.05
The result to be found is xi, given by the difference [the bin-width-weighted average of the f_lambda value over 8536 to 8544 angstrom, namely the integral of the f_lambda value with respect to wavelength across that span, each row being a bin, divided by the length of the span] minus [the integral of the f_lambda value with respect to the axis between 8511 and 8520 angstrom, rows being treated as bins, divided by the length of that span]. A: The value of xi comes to -4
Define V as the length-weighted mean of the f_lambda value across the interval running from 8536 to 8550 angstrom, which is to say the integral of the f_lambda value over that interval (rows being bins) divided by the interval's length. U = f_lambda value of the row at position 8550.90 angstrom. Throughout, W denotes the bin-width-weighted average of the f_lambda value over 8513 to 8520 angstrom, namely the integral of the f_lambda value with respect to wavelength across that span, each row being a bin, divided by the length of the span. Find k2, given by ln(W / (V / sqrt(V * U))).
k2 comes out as 2.95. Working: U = 21.26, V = 16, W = 16.5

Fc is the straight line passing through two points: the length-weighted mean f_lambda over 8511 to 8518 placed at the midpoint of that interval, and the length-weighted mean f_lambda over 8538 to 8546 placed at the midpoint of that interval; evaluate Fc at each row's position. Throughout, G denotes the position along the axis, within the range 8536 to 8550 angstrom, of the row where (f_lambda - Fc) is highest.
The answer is 8548.93 angstrom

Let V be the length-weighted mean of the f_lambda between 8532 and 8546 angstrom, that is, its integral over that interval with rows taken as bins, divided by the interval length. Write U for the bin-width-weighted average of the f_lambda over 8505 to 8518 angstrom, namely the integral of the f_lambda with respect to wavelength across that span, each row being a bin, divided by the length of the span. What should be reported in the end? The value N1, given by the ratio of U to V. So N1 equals 1.47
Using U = 20.0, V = 13.6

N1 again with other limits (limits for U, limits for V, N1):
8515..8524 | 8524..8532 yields 1.00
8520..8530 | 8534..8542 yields 1.48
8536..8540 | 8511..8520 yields 0.87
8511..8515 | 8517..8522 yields 1.10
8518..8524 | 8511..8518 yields 1.16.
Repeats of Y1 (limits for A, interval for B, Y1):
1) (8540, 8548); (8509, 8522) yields 1.4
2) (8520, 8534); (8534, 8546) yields 0.6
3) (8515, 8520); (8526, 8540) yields 1.4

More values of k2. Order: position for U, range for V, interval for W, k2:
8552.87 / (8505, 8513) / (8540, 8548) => 2.62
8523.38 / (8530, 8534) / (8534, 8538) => 3.18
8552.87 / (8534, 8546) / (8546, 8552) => 3.24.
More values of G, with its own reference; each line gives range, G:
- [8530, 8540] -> 8535.16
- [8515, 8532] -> 8529.27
